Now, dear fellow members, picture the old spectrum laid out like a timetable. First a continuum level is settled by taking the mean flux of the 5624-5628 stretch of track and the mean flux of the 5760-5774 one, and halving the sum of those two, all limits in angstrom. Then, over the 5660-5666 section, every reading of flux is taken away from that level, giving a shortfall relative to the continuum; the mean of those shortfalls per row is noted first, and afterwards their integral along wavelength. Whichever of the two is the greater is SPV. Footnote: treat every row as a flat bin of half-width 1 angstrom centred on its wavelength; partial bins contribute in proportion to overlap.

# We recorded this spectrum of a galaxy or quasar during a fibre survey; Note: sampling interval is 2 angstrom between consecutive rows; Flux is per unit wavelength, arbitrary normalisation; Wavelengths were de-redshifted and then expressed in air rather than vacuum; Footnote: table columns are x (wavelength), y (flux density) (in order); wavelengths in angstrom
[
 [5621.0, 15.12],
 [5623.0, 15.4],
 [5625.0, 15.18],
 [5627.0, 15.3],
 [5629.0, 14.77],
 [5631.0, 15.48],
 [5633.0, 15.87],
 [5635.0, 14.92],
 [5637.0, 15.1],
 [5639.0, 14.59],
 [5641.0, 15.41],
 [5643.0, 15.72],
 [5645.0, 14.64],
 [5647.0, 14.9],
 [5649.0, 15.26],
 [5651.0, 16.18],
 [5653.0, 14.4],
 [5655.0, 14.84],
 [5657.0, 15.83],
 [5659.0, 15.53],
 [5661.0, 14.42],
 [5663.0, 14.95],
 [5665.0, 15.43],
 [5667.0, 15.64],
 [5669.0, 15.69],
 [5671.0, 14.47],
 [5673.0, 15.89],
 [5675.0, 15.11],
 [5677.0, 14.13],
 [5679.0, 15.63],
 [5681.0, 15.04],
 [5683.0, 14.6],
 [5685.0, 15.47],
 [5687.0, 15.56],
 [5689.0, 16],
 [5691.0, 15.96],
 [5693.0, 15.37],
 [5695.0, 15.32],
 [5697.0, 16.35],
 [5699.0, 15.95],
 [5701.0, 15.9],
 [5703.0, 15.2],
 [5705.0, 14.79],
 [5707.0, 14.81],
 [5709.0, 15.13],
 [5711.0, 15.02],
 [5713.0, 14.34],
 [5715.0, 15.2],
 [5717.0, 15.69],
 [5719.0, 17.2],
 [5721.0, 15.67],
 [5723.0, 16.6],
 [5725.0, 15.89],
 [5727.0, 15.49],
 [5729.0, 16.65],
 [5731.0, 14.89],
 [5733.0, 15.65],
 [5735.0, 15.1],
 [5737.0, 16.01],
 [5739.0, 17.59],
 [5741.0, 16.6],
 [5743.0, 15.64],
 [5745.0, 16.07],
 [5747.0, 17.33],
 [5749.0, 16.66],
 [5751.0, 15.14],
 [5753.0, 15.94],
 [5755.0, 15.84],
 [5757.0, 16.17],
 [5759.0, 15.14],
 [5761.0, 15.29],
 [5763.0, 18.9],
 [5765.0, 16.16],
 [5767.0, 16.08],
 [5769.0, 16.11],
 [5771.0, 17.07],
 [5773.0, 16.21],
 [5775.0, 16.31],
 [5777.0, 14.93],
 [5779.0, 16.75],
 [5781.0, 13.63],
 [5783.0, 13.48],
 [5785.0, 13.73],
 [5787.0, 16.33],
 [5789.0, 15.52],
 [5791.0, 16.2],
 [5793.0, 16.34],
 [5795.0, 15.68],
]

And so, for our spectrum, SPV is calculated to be 5.8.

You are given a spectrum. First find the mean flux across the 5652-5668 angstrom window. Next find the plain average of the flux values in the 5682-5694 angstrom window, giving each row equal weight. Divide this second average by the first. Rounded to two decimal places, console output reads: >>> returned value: 1.02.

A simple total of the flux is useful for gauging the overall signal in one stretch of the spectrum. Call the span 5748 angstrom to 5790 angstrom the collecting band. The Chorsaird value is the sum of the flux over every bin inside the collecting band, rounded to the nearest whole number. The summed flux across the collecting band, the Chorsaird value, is 331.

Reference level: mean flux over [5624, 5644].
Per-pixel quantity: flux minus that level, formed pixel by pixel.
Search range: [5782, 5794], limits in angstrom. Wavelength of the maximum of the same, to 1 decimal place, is 5793.0 angstrom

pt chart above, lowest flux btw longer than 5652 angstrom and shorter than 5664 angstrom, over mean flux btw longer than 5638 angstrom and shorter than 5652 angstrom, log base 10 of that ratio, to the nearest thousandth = -0.025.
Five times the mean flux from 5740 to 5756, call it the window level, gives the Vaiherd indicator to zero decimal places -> 81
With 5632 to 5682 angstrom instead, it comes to 76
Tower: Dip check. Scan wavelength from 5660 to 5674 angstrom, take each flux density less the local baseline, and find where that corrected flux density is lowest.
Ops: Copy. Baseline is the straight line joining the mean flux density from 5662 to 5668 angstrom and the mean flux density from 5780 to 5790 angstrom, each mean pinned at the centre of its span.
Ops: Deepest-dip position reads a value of 5661.0 angstrom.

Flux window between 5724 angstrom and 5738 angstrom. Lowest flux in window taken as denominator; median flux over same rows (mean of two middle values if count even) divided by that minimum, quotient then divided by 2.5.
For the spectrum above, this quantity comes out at 0.420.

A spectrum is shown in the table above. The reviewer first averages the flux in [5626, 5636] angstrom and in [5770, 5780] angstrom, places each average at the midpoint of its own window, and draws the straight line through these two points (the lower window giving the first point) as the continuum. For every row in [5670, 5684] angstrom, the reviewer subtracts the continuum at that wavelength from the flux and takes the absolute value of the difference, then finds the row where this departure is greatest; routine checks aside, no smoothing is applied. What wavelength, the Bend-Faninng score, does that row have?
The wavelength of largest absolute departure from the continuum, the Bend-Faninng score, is 5677.0 angstrom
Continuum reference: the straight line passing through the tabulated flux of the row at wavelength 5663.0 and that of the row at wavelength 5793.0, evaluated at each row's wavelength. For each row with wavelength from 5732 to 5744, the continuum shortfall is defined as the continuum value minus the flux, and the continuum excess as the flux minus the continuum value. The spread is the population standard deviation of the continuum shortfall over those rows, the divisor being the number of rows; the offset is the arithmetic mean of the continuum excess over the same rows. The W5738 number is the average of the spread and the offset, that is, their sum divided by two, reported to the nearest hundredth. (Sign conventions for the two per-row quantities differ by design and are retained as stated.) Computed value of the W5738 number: 0.57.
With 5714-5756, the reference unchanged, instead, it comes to 0.53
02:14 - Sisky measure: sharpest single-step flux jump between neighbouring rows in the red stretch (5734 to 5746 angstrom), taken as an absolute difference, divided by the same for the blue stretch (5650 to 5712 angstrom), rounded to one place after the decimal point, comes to 0.9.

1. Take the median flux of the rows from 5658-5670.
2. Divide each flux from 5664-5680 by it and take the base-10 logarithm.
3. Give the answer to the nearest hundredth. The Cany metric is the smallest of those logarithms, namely -0.04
